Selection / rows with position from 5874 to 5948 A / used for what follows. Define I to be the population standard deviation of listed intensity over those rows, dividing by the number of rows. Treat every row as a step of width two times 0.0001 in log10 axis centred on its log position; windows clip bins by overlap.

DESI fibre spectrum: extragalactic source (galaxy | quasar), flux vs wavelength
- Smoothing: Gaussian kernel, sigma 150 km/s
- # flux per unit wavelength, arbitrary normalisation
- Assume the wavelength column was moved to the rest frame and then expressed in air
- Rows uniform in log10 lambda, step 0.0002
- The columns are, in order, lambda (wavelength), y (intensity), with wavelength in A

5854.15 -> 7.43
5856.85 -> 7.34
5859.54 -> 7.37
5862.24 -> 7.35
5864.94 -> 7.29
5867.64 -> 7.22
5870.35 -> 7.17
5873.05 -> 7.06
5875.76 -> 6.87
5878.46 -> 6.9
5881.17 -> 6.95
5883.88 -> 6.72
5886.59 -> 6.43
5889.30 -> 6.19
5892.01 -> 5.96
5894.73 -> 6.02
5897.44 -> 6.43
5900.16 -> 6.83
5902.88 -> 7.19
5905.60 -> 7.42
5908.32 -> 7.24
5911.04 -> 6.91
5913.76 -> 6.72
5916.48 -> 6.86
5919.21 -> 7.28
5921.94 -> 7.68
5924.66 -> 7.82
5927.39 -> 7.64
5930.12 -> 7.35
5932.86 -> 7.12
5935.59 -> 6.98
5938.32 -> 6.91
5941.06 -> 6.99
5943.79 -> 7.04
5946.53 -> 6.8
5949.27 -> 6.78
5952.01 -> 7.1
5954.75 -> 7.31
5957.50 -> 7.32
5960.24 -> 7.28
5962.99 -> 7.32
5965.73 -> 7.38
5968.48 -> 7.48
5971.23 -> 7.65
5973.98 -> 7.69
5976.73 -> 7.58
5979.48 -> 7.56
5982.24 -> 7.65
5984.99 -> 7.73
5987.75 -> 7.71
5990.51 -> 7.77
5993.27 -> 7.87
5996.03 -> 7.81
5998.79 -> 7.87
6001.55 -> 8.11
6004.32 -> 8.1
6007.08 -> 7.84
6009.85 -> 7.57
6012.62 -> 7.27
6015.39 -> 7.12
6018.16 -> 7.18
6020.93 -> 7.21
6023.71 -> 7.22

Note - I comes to 0.45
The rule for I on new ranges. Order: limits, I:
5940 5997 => 0.32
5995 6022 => 0.37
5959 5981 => 0.14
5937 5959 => 0.19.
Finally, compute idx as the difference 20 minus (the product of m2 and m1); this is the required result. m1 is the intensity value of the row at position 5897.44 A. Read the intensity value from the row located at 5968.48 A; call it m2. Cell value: -28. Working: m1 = 6.43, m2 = 7.48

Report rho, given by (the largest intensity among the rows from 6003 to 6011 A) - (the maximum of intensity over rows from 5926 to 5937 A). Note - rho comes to 0.46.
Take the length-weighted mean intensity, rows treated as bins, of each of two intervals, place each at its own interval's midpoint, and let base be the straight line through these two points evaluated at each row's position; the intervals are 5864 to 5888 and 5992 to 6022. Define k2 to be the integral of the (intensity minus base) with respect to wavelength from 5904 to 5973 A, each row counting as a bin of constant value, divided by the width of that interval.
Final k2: -0.06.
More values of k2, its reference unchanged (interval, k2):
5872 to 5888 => -0.15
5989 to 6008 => 0.32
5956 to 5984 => 0.05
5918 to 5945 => 0.04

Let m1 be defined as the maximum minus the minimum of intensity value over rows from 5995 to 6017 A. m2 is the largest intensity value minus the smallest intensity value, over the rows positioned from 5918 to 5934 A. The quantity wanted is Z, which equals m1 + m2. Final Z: 1.7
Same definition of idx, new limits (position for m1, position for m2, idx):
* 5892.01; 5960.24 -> -23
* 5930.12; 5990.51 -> -37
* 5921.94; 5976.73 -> -38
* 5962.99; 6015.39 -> -32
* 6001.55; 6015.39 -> -38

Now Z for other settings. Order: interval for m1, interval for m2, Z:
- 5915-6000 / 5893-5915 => 2.5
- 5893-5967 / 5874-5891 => 2.6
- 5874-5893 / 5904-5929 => 2.1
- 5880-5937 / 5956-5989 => 2.3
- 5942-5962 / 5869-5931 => 2.4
